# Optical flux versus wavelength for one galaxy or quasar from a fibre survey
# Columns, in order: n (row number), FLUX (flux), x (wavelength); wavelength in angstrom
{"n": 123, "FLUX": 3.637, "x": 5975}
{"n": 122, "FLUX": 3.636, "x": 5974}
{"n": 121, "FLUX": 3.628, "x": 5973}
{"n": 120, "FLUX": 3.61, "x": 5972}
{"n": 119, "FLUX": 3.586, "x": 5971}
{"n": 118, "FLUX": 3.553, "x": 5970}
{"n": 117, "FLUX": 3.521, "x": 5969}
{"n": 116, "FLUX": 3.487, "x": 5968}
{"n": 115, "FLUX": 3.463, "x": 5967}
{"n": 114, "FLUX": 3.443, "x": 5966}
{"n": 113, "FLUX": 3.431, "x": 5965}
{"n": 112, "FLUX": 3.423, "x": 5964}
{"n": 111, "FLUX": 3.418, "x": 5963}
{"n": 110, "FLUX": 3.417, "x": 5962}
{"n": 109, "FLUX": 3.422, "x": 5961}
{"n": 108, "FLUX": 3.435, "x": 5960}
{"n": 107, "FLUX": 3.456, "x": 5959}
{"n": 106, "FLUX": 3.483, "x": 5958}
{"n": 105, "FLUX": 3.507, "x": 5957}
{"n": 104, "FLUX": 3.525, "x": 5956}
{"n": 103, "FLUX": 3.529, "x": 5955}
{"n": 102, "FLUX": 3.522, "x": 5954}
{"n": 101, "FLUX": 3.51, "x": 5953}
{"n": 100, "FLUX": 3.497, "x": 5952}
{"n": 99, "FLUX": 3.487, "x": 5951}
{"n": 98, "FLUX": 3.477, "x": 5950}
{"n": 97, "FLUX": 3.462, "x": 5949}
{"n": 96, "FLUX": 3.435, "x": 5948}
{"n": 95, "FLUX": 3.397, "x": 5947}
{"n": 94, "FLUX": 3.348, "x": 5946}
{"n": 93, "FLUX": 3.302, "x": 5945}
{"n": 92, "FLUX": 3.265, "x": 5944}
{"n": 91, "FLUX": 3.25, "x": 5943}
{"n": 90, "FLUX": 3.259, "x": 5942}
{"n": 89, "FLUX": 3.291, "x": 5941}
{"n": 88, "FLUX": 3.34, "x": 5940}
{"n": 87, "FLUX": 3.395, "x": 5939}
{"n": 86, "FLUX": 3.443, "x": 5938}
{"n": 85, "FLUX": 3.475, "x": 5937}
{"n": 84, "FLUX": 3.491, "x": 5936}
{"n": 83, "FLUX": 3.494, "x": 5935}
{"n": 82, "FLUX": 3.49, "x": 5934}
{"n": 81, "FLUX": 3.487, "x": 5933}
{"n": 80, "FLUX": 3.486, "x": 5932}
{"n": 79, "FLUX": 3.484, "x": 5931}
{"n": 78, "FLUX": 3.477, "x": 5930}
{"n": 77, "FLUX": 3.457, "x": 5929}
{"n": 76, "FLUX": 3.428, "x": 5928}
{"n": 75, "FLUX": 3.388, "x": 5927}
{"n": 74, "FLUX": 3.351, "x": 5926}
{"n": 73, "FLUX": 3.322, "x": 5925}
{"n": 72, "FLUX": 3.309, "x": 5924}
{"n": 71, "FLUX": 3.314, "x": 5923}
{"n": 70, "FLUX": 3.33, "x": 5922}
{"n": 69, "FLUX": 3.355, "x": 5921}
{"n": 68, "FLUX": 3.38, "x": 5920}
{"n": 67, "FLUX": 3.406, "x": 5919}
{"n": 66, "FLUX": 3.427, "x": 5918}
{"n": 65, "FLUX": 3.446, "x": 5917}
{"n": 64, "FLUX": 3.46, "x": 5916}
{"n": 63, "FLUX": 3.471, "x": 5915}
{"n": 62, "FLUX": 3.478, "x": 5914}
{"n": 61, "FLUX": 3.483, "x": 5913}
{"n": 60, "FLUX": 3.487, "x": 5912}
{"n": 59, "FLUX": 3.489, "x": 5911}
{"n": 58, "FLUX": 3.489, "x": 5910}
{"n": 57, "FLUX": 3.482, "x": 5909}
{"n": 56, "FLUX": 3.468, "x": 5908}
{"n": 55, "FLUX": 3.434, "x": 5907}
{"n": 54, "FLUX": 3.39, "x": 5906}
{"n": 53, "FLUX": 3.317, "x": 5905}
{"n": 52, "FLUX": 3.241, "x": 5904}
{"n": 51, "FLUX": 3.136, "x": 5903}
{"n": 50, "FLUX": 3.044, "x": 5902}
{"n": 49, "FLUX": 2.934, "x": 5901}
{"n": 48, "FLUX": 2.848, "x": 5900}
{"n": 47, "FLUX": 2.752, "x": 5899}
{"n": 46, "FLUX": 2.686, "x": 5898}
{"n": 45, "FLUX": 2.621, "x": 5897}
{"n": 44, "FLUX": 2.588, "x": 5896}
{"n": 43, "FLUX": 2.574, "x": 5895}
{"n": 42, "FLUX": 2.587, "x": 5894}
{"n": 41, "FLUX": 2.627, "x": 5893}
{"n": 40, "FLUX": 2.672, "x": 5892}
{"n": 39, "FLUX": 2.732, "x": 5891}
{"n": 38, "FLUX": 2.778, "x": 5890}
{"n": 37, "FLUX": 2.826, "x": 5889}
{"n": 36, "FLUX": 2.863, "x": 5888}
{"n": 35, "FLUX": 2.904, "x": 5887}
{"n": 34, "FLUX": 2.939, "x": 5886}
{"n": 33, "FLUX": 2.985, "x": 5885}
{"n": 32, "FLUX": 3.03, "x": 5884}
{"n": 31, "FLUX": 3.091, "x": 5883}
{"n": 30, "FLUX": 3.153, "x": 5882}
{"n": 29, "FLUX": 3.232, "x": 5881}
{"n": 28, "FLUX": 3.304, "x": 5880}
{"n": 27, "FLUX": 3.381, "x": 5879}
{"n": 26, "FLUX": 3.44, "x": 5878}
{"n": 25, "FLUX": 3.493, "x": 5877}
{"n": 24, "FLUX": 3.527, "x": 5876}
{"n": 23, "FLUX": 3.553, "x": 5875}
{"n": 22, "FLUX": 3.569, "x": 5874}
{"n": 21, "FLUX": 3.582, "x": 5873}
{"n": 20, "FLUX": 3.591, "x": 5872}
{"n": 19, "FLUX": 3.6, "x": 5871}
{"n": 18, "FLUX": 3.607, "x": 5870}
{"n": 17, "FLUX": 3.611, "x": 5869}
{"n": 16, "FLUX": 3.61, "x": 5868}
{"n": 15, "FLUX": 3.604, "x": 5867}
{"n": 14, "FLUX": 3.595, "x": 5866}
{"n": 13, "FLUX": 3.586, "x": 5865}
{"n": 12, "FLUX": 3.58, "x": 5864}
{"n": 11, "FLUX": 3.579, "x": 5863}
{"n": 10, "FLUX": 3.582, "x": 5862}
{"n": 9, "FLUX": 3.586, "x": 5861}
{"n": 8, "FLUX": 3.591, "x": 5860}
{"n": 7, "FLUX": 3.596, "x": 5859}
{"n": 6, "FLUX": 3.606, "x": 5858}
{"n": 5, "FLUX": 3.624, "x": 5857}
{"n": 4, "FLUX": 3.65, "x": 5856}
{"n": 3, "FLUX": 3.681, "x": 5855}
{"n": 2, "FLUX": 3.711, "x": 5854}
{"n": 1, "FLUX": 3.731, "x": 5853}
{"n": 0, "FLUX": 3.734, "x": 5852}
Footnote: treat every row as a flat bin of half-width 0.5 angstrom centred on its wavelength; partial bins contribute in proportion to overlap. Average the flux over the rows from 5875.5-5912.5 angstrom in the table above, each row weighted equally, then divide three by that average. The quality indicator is 0.978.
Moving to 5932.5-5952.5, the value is 0.881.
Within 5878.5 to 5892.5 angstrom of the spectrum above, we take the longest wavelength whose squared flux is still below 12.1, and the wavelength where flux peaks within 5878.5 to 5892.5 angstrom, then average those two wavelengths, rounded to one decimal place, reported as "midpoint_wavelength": 5885.5 angstrom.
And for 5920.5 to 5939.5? 5937.0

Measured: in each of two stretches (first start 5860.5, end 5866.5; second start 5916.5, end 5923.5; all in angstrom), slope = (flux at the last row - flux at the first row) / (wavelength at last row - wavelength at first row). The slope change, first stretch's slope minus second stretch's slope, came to 0.02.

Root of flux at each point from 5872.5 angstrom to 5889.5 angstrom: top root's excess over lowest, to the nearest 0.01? 0.21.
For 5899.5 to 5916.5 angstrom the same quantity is 0.18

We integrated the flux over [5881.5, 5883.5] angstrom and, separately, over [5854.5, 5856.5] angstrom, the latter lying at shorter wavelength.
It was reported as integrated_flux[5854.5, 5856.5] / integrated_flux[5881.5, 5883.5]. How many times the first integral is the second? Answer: 1.17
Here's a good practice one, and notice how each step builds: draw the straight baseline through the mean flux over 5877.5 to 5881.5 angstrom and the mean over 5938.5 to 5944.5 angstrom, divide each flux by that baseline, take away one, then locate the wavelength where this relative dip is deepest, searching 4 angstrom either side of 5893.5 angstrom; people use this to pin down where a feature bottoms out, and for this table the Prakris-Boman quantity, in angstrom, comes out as 5895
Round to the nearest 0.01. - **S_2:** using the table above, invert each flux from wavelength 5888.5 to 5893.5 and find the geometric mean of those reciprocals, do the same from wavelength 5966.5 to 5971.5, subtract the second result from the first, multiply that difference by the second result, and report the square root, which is 0.15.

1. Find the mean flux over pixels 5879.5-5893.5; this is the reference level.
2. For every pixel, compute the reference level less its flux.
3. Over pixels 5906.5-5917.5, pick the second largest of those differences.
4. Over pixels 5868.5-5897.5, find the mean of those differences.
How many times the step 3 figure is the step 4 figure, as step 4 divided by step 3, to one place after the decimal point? 0.4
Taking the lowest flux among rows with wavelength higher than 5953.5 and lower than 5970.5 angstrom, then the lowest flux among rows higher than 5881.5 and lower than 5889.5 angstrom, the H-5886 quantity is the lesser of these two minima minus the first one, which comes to -0.59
